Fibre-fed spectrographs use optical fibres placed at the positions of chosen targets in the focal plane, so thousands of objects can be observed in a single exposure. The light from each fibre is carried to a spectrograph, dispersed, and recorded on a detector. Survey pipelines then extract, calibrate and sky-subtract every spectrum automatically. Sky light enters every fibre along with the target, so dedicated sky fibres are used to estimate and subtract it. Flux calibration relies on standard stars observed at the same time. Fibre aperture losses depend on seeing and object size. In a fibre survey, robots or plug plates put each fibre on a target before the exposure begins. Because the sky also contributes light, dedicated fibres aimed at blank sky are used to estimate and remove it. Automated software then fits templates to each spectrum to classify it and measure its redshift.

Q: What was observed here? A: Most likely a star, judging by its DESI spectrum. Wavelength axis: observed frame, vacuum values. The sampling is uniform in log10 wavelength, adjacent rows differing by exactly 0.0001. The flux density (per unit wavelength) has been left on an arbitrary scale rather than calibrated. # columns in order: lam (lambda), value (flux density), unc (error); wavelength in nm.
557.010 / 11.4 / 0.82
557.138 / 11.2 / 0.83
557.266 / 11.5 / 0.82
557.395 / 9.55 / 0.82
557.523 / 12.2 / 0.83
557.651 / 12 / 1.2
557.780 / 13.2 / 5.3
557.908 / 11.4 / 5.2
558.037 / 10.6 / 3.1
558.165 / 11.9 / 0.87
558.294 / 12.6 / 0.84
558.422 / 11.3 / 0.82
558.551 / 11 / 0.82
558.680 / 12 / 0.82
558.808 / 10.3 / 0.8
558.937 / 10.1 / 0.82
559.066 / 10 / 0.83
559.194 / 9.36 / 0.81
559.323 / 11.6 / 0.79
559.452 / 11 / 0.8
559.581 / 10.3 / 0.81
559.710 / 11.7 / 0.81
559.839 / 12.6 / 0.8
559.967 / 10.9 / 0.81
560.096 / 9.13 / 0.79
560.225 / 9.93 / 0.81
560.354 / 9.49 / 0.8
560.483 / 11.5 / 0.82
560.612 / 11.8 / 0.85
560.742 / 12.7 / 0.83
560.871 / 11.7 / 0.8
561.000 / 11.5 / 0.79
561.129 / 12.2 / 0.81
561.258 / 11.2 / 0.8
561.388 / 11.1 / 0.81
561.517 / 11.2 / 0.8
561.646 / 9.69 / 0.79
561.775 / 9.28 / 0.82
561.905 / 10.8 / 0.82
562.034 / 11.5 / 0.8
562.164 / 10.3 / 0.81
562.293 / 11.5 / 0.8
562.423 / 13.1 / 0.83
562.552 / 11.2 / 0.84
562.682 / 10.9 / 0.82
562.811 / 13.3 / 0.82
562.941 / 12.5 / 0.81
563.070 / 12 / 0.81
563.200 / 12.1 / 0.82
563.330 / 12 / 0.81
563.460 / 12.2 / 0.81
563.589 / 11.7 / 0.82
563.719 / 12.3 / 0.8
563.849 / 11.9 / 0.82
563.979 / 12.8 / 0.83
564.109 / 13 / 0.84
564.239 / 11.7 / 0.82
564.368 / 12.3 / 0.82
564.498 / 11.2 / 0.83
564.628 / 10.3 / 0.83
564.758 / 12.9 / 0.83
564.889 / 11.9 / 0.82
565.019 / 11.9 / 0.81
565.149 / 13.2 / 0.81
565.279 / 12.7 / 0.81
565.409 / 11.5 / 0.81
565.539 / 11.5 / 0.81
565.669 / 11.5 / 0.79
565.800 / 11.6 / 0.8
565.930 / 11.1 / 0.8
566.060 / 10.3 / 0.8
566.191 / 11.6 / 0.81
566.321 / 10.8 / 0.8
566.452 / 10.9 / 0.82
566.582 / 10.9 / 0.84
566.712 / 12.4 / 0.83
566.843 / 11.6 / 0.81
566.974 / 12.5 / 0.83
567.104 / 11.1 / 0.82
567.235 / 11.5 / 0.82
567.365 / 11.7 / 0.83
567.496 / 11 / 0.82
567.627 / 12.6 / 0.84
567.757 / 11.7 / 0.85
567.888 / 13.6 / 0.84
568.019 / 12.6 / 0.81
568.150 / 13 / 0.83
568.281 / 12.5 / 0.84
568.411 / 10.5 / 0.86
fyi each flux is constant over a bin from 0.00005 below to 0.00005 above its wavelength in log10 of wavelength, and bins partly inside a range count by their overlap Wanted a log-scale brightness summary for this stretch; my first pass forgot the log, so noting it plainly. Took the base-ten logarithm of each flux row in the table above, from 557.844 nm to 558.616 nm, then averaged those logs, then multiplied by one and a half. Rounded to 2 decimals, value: 1.59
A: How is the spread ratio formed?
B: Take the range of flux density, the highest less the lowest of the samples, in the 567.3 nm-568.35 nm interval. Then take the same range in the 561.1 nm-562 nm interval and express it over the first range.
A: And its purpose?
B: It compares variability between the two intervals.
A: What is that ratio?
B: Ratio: 1.12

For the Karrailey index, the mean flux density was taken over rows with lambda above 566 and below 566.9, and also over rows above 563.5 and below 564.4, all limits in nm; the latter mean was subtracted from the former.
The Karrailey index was -1.0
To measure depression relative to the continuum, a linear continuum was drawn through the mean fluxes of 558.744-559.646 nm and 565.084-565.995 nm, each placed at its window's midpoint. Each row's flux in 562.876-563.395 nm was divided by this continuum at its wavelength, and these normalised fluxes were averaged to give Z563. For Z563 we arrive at 1.07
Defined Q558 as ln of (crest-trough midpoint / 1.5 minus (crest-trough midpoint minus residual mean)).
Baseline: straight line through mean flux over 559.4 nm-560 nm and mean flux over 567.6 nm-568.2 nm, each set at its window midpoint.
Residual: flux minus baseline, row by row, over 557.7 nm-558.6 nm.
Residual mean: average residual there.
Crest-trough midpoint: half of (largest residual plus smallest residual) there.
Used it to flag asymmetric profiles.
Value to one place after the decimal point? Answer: -1.0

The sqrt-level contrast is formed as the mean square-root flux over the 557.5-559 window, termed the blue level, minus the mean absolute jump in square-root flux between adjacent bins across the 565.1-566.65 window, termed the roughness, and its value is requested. 3.32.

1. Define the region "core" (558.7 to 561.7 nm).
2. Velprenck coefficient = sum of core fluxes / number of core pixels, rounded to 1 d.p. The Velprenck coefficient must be 10.9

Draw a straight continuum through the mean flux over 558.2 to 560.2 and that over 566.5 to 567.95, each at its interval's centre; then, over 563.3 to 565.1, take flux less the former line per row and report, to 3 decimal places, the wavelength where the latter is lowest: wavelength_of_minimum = 564.628 nm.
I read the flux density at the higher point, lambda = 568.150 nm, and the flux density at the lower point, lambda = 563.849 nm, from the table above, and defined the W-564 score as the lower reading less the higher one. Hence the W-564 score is -1.1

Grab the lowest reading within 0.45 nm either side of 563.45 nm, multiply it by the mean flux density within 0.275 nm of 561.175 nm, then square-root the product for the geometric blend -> 11.6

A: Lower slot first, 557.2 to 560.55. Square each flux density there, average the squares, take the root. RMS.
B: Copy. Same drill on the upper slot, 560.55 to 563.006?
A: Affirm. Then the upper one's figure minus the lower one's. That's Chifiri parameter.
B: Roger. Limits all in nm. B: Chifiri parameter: 0.4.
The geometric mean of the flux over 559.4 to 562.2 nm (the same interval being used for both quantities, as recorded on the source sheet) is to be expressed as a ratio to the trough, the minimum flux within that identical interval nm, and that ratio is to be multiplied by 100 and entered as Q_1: 120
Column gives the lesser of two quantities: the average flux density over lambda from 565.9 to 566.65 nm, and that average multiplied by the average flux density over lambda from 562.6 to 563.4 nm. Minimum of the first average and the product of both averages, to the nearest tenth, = 10.9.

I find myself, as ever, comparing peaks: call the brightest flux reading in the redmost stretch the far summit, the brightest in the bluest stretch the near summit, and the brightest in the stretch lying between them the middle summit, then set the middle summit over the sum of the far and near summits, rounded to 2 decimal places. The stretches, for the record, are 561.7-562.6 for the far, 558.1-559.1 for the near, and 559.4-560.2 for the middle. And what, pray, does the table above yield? 0.49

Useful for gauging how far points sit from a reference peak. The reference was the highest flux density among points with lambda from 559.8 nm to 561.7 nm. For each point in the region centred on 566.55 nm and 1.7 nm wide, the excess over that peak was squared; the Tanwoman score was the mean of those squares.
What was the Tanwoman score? 2.1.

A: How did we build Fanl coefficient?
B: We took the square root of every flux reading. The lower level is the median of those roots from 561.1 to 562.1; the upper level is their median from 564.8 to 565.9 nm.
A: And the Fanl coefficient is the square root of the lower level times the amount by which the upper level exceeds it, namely 0.54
